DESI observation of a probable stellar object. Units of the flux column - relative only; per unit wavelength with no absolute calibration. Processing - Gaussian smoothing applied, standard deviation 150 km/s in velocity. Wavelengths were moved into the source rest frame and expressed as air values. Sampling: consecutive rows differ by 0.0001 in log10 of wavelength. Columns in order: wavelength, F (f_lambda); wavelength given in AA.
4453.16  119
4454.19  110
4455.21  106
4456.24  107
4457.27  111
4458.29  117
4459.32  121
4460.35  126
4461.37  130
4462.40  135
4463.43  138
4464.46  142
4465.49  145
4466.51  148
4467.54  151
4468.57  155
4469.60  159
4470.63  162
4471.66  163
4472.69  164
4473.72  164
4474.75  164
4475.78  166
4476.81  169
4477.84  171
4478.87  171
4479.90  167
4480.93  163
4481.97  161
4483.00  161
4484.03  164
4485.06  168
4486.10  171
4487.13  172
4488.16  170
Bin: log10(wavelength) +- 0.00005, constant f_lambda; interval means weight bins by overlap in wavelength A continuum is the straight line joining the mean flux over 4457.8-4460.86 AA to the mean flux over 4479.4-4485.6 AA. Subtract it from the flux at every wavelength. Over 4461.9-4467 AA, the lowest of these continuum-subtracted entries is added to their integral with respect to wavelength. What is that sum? 64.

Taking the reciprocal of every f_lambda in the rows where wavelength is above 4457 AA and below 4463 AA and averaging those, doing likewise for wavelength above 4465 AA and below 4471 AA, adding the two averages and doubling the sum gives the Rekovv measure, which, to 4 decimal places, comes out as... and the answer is 0.0293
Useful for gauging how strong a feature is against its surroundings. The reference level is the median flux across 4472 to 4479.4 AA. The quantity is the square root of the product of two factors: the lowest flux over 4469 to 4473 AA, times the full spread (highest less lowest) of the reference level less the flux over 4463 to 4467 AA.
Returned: 39.9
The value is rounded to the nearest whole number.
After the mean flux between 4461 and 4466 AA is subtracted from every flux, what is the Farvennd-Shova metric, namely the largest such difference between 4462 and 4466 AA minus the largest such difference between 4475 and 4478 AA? -26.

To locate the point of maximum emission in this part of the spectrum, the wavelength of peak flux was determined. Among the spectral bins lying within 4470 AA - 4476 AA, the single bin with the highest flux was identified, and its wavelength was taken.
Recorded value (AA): 4475.78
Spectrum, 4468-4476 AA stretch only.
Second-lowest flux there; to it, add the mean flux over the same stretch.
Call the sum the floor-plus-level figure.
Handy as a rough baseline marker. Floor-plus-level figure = 321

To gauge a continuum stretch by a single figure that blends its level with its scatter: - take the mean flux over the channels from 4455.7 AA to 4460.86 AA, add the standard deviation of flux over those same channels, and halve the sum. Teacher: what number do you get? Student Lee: 62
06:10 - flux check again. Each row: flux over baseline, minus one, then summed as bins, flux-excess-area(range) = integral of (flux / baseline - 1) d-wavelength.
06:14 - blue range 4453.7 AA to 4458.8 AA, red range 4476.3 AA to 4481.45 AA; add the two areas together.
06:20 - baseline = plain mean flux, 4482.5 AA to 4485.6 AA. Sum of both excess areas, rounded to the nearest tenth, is -1.6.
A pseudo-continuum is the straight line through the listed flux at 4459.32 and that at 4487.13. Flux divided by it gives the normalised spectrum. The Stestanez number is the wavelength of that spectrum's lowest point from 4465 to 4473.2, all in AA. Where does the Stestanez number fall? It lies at 4465.49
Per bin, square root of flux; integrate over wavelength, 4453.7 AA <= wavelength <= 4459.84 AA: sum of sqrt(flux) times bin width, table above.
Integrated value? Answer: 65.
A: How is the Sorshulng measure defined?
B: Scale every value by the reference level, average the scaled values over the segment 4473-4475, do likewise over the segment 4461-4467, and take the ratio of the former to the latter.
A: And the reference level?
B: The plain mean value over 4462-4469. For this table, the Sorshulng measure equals 1.17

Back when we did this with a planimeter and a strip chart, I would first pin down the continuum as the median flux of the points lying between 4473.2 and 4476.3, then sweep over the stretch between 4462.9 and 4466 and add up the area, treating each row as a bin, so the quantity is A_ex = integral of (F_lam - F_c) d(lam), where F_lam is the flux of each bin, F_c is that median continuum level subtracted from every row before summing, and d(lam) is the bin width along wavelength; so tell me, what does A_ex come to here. -69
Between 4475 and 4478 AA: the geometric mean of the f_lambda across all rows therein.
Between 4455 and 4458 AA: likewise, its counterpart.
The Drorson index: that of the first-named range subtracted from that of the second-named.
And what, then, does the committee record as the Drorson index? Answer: -61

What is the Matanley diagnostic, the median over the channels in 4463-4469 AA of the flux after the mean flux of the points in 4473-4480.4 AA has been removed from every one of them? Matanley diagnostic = -21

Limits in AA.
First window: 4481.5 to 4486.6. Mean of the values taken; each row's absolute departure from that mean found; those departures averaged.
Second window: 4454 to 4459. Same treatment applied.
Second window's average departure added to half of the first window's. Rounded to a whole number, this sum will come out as 5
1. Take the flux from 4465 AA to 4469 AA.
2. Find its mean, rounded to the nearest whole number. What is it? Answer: 150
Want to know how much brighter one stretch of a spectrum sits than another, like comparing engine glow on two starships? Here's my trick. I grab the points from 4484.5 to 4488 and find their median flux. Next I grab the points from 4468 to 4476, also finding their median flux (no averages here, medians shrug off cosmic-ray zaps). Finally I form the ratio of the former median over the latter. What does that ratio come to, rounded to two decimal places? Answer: 1.05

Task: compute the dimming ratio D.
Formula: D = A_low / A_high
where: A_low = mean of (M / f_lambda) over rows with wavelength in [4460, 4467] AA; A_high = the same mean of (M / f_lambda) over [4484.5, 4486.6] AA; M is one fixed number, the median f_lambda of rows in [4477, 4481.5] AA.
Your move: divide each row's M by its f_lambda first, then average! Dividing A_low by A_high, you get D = 1.23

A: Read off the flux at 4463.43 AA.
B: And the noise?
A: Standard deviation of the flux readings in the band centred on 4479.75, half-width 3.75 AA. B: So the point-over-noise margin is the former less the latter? 134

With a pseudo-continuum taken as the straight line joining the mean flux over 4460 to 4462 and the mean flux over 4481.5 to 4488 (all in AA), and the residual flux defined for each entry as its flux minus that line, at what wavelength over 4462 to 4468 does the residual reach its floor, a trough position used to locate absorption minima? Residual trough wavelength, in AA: 4462.40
